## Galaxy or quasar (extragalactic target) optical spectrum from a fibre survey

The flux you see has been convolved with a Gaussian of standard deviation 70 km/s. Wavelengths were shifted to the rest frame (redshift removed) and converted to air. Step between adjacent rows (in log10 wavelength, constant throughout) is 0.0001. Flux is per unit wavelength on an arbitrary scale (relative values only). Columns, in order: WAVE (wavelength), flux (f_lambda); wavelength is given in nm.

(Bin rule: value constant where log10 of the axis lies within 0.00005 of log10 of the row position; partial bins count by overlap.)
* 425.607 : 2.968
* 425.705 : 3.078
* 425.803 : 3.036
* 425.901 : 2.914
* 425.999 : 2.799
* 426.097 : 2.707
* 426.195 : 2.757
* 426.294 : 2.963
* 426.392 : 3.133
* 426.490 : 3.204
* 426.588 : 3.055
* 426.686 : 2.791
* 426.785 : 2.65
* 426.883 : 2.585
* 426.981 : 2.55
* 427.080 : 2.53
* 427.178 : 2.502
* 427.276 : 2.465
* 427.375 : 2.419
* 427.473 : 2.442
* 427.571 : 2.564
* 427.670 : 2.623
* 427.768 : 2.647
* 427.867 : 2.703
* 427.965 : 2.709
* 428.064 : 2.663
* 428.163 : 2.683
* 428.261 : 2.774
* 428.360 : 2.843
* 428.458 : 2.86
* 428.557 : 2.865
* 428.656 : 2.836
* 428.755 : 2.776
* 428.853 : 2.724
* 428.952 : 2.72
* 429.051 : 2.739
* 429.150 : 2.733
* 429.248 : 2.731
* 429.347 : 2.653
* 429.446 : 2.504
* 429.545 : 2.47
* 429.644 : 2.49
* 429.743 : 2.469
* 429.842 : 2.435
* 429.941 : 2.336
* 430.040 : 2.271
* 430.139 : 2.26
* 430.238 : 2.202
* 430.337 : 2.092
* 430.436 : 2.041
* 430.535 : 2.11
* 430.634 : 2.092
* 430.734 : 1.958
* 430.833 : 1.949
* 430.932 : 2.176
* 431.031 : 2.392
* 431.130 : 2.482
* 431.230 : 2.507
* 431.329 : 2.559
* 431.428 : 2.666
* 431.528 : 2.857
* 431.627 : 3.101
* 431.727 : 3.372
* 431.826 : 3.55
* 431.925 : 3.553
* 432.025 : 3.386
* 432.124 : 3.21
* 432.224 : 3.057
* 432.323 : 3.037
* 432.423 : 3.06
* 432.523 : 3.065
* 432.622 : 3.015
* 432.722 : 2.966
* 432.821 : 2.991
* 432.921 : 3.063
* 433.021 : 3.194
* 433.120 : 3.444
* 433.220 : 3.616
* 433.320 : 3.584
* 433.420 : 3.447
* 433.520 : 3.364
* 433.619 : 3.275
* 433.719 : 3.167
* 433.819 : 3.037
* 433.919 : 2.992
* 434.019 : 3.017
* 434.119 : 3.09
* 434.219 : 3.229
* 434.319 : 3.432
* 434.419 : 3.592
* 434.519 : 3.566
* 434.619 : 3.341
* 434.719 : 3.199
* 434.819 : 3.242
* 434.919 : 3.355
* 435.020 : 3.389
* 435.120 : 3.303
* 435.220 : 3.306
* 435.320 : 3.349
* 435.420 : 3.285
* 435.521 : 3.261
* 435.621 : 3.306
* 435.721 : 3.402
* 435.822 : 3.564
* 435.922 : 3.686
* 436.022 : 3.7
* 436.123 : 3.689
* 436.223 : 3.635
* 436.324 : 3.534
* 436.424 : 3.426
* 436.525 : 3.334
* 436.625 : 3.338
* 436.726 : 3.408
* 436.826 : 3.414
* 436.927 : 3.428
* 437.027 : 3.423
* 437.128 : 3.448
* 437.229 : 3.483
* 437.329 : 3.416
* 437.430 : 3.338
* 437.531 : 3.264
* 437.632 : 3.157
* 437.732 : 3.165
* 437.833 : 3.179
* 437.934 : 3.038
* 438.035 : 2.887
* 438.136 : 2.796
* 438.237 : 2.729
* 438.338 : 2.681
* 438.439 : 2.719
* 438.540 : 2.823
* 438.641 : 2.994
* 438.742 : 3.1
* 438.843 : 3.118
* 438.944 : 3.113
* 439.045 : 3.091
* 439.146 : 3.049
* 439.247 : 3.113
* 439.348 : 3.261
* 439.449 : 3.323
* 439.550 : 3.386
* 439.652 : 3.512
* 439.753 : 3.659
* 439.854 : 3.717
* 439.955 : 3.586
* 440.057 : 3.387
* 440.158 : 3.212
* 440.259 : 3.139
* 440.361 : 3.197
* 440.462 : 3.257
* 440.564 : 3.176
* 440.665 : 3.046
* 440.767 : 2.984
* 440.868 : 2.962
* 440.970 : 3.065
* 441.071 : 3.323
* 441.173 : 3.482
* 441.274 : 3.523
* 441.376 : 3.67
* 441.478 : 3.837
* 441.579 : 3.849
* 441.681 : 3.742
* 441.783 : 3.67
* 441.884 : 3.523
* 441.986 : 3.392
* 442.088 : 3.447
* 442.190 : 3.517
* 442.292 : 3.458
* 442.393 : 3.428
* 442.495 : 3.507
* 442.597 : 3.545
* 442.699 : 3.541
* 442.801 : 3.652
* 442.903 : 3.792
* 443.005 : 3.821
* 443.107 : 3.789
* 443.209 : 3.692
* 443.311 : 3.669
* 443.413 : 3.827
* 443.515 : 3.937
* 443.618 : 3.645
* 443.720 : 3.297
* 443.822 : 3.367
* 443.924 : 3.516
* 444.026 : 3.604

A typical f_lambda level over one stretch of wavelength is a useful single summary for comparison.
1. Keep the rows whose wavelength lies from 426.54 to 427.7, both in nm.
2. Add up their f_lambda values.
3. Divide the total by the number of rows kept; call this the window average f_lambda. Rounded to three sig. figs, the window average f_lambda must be 2.60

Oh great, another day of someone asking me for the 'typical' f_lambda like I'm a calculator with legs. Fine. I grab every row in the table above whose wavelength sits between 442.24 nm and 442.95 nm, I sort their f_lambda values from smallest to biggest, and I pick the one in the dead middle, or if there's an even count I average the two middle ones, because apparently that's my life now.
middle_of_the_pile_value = 3.54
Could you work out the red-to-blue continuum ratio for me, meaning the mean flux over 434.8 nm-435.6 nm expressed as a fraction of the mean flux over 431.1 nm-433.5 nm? 1.06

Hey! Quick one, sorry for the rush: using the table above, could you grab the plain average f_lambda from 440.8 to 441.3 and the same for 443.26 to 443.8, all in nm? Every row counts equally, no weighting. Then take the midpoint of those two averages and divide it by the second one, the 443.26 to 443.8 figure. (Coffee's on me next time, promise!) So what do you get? 0.945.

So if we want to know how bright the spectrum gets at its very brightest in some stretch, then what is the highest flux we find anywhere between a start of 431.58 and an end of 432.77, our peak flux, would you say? 3.553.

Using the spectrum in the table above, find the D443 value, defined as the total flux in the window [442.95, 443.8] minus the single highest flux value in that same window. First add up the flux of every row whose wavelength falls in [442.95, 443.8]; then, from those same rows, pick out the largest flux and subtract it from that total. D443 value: 26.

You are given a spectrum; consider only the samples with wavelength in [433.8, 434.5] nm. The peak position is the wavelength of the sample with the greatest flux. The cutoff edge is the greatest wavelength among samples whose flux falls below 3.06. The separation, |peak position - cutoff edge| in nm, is 0.40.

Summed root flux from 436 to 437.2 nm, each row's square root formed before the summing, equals 22.4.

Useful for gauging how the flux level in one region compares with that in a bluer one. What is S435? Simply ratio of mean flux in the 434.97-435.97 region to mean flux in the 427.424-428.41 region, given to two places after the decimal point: 1.27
